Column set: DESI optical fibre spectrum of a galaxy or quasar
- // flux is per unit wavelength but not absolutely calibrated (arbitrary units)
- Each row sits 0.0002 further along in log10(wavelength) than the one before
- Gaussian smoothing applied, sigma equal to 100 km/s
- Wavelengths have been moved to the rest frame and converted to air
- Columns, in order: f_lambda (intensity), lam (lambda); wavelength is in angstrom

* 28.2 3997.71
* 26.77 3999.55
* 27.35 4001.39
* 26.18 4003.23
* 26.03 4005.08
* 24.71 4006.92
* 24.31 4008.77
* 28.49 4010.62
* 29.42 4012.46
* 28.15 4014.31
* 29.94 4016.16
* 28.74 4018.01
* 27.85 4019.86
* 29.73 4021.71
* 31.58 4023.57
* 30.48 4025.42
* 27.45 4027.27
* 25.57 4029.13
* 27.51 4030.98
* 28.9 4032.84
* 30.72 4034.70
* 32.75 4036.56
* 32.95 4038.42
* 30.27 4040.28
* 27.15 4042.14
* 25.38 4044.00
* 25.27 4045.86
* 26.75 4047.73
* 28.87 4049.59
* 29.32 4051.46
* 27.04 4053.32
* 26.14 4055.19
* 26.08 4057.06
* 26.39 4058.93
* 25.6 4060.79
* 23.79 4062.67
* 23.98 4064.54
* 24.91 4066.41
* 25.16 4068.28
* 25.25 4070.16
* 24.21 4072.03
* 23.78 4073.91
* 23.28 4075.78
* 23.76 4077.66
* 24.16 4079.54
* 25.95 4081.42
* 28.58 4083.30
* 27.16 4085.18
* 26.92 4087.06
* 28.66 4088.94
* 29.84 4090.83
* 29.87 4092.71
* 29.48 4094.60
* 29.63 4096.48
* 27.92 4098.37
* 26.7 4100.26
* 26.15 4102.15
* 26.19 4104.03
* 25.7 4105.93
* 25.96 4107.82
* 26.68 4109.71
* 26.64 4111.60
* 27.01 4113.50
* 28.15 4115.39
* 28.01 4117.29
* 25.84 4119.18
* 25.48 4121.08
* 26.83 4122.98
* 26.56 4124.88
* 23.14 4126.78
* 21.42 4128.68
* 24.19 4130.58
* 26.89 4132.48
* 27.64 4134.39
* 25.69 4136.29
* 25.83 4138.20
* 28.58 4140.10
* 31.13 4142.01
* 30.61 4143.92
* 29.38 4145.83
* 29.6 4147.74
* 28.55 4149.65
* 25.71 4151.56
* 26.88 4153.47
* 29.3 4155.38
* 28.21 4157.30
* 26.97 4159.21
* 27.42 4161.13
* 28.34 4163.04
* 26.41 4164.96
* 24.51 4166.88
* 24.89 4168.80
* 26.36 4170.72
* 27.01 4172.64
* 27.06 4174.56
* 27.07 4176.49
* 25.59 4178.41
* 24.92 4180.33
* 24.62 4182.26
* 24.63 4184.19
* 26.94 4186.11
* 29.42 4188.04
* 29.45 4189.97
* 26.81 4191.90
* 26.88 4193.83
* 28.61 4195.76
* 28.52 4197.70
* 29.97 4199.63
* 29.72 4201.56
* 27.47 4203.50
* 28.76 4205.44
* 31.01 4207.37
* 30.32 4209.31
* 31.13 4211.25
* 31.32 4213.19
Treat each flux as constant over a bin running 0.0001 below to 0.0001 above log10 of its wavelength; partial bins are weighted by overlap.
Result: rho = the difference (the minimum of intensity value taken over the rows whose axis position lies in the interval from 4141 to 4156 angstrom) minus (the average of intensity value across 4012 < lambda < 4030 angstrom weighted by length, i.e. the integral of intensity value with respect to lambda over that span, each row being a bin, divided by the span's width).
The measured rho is -3.2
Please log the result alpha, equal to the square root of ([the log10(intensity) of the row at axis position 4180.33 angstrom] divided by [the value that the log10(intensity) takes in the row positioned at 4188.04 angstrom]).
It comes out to 0.98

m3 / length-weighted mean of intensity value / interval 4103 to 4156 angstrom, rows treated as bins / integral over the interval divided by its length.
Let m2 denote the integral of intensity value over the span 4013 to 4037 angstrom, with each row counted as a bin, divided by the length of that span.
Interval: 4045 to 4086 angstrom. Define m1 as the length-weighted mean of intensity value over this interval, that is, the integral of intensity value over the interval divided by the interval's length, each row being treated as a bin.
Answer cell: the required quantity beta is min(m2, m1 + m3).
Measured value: 29.1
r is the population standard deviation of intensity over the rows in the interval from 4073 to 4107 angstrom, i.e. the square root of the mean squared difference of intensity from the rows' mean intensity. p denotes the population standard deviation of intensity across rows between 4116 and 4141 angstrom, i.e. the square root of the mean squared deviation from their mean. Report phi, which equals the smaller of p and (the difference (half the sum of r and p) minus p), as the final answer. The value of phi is 0.11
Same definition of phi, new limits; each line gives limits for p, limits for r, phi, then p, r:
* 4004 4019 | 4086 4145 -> 0.03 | 2.02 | 2.08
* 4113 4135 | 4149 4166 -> -0.45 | 1.98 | 1.09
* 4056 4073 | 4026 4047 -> 0.86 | 0.86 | 2.68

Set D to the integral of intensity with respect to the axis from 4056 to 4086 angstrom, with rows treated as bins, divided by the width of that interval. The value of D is 25.1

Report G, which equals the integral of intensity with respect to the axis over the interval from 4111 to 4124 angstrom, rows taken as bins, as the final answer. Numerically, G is 349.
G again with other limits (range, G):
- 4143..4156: 371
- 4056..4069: 327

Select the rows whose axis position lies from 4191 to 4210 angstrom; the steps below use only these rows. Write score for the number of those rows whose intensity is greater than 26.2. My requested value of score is 10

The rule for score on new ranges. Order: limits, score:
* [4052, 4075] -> 2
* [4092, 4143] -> 16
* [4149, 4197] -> 18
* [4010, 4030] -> 10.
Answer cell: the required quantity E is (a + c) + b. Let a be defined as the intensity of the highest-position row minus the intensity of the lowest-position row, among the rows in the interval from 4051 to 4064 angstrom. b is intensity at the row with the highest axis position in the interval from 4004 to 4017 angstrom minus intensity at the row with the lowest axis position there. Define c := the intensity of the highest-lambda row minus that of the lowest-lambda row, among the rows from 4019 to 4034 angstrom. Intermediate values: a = -6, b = 3.9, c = 1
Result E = -1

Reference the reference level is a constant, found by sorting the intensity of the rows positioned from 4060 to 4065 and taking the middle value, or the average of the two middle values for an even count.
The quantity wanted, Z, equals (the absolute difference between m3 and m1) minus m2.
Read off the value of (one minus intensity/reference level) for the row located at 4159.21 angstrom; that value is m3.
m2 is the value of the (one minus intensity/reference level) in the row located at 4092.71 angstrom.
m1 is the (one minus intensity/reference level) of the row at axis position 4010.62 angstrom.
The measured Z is 0.31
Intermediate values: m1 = -0.19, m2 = -0.246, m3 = -0.125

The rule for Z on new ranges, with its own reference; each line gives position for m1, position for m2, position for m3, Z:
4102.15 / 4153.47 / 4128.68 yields 0.32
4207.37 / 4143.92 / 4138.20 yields 0.49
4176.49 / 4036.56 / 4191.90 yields 0.38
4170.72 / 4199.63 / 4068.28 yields 0.30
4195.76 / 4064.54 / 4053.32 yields 0.07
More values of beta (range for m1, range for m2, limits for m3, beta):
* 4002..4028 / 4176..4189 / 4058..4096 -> 26.1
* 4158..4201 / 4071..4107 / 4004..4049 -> 26.7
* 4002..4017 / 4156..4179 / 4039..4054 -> 26.7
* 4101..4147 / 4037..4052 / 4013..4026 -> 28.4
